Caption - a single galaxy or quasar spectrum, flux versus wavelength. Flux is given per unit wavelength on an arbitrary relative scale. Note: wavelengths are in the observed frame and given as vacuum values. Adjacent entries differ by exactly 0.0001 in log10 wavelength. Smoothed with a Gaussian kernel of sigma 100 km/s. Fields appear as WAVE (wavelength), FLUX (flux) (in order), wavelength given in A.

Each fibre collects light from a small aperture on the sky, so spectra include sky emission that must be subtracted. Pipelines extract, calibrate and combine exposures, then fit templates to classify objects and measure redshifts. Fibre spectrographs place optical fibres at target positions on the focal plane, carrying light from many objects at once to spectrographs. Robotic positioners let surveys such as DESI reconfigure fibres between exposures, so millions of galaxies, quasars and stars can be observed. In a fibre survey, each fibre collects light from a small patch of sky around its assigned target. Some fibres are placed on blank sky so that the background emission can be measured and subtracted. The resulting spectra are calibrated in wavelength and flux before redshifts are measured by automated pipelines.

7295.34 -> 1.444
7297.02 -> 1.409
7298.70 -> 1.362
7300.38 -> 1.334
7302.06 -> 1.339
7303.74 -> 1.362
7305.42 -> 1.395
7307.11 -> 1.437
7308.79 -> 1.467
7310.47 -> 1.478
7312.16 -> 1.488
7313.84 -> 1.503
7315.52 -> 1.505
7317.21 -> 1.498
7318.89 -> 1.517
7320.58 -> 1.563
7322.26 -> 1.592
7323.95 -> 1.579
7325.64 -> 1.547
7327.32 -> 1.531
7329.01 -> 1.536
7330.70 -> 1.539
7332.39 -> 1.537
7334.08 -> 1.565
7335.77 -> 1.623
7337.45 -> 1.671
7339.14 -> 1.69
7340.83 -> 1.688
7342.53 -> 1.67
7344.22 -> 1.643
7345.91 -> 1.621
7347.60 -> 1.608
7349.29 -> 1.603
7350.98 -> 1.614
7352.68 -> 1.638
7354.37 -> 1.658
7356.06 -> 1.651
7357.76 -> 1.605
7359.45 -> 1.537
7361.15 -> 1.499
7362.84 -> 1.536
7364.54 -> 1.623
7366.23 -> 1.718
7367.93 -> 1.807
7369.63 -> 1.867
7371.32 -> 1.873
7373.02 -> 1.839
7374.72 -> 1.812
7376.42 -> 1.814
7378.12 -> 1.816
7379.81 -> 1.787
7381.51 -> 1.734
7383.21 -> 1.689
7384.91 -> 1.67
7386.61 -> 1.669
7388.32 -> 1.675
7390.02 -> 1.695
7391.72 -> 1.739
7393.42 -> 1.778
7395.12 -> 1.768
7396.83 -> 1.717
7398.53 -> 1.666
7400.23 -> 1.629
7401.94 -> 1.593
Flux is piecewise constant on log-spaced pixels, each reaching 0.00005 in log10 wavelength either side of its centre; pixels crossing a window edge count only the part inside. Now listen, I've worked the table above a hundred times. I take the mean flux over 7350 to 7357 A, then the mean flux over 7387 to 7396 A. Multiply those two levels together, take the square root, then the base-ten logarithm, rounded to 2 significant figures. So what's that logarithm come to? 0.23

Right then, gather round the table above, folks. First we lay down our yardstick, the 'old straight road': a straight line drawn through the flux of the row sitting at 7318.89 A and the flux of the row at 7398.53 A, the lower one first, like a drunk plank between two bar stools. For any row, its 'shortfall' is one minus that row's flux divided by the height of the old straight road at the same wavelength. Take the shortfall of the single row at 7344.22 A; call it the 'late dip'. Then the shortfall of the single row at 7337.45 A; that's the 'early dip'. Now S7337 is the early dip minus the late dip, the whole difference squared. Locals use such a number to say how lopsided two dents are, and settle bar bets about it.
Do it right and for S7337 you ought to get 0.001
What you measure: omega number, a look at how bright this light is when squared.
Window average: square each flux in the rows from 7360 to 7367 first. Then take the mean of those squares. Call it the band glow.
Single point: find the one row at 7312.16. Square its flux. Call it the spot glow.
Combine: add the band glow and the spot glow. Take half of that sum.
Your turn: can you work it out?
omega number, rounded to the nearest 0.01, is 2.38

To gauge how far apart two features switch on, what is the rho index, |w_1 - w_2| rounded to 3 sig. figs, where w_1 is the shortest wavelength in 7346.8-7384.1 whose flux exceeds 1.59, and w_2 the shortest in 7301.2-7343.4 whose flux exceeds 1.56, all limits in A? 27.0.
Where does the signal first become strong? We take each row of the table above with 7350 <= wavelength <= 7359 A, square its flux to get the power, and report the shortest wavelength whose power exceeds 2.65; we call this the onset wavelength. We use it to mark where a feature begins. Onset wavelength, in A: 7352.68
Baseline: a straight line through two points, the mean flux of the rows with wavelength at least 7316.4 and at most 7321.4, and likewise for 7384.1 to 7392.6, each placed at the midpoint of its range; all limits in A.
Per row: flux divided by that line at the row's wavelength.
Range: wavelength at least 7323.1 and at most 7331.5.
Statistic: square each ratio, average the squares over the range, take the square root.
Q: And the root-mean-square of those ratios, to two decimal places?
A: 1.00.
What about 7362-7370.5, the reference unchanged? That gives 1.05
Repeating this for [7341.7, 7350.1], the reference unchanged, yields 1.02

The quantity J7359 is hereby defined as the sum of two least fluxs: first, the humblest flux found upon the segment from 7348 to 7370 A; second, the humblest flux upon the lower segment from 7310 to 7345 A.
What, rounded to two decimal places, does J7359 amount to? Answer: 2.98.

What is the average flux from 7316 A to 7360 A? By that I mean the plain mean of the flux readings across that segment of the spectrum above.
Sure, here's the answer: 1.60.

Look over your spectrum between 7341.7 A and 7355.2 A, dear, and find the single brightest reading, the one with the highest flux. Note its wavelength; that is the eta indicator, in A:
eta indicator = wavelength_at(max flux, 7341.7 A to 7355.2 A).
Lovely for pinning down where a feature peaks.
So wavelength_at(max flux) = 7342.53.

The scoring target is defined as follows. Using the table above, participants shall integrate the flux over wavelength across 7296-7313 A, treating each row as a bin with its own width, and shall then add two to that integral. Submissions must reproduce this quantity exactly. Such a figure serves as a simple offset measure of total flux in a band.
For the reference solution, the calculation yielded 26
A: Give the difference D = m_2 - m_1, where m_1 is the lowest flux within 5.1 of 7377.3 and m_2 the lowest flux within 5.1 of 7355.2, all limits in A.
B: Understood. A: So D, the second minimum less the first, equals -0.20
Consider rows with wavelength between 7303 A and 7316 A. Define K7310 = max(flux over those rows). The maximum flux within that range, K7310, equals 1.505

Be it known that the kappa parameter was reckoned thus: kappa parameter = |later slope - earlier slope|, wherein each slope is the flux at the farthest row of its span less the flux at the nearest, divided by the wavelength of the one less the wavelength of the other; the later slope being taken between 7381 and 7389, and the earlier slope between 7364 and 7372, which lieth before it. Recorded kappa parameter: 0.046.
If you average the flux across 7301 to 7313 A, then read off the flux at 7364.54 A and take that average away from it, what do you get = 0.20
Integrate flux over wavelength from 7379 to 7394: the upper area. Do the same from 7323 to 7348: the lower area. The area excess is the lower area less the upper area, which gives 14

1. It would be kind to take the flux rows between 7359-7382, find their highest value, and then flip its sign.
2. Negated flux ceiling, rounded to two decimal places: -1.87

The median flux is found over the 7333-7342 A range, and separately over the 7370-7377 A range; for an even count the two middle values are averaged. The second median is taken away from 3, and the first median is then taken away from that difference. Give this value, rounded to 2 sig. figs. -0.50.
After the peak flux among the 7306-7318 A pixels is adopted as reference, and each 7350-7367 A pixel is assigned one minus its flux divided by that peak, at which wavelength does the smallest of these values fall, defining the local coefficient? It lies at 7366.23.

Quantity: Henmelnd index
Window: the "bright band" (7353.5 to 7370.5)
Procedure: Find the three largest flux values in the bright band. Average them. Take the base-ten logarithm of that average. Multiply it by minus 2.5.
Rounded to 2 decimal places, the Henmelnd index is -0.64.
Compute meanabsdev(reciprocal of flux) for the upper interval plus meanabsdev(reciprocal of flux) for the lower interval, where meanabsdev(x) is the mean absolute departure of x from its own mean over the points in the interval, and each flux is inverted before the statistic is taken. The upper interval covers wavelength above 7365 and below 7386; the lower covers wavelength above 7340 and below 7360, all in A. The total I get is 0.029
